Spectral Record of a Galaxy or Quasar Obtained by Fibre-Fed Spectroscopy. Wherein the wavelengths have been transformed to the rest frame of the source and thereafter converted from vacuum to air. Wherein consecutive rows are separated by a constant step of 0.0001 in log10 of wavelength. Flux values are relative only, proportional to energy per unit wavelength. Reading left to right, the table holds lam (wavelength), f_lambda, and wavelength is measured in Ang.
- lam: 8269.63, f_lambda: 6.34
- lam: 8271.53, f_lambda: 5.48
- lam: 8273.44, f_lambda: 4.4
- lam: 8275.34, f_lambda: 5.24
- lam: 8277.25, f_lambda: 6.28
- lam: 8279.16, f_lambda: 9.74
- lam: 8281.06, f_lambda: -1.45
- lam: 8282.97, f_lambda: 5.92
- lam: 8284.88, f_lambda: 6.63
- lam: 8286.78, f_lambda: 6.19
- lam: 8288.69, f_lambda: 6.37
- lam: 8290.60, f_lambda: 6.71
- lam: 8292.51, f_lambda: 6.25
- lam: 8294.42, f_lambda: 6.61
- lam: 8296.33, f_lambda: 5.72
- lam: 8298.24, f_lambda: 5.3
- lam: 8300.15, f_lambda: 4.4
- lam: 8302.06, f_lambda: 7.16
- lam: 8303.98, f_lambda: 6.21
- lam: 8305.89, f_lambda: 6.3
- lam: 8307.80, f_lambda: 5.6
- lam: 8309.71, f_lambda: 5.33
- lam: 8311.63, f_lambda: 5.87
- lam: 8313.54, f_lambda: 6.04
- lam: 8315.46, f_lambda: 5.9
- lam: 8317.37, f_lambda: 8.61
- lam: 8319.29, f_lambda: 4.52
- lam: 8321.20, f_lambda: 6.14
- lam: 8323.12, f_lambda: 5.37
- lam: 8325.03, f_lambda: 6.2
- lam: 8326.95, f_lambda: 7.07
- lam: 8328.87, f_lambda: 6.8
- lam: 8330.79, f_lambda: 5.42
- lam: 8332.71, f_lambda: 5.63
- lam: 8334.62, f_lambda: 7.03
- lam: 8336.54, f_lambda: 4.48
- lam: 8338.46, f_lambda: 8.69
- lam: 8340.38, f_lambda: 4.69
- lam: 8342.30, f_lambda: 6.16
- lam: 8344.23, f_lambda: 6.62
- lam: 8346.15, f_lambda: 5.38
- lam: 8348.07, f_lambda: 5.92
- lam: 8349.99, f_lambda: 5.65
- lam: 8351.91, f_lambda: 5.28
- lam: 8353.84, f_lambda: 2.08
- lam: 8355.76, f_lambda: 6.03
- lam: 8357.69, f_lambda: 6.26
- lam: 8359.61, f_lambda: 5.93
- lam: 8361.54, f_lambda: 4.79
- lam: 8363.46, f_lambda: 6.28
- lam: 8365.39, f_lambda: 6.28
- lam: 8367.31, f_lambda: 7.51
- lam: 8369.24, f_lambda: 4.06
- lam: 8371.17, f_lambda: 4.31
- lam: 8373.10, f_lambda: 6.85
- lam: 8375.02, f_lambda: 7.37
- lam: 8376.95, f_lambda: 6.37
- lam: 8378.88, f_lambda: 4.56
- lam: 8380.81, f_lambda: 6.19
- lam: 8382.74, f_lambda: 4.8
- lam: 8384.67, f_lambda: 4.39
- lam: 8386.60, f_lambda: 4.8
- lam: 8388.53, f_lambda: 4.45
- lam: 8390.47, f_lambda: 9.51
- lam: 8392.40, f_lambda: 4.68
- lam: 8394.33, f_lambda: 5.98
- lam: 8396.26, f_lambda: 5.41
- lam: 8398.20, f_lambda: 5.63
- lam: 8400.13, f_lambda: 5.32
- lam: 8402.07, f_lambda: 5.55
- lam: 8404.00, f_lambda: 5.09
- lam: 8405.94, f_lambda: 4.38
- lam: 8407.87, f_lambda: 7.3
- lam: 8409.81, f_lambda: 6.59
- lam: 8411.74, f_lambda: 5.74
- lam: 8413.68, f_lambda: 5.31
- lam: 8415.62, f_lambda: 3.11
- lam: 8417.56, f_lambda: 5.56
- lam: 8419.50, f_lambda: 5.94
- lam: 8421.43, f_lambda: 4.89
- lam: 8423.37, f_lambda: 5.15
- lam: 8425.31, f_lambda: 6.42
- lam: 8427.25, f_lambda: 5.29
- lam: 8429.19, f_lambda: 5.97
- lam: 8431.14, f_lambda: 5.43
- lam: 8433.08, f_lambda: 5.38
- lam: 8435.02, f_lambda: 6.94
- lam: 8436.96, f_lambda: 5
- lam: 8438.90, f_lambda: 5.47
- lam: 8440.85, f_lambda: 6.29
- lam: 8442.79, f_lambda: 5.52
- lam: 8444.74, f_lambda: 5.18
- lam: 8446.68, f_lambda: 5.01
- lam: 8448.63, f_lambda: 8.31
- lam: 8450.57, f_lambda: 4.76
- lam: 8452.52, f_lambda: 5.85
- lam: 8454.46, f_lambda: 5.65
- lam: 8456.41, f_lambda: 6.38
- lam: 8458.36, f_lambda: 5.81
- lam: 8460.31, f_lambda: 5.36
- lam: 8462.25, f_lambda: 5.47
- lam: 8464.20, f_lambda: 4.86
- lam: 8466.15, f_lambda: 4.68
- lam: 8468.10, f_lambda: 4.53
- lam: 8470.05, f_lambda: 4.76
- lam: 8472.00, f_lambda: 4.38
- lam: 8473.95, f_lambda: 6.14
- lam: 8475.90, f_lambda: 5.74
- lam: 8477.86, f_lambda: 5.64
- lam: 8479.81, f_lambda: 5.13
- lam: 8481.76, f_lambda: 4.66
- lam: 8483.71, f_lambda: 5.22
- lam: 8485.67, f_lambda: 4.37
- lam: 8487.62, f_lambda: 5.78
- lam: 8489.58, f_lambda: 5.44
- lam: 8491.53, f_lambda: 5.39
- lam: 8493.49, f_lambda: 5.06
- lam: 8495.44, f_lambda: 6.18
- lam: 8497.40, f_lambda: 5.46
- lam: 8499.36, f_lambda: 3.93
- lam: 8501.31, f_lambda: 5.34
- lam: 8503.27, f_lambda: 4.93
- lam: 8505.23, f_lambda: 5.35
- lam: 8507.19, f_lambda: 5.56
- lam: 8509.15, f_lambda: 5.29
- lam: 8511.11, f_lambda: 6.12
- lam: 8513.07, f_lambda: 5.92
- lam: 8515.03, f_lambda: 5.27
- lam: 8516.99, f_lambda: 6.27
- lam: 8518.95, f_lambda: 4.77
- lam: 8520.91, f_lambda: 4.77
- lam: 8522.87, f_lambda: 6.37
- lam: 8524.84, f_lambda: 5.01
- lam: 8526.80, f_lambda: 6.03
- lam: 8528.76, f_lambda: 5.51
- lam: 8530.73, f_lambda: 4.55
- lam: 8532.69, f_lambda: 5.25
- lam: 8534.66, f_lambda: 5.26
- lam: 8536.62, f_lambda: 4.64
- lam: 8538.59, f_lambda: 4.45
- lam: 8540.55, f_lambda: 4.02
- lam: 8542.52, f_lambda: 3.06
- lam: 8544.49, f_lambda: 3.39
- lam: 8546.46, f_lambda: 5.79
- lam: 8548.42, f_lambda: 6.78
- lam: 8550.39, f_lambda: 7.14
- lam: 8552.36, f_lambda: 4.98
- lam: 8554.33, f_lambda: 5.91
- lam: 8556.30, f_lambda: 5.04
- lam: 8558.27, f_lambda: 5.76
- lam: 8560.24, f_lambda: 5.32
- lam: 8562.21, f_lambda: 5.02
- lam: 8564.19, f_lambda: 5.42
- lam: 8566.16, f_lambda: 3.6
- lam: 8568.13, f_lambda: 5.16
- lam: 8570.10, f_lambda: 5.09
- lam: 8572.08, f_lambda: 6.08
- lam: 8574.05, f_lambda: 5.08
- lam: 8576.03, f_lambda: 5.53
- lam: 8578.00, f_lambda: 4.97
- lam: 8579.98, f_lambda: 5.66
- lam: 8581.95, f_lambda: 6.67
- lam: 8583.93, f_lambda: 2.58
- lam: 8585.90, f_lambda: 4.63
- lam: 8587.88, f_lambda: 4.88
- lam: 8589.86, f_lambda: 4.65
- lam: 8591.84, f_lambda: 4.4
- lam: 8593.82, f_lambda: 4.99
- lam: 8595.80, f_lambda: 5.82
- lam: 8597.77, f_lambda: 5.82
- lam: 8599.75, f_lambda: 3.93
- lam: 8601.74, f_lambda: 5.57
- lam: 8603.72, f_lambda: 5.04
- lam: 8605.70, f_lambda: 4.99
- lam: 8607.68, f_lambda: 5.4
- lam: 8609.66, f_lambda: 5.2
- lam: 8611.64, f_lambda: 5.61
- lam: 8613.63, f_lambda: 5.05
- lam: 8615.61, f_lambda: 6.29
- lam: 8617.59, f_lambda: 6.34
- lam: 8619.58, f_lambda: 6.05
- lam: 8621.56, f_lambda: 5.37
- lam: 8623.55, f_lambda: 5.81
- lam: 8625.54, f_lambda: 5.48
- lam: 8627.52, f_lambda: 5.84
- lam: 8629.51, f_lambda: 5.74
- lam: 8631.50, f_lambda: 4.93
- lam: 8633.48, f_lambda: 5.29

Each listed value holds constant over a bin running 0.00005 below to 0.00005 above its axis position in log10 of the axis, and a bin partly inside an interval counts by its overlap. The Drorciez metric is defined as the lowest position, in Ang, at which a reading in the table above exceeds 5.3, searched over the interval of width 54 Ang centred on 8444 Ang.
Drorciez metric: 8417.56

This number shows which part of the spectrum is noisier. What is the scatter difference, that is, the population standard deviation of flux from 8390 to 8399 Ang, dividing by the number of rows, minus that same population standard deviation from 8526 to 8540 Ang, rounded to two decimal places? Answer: 1.15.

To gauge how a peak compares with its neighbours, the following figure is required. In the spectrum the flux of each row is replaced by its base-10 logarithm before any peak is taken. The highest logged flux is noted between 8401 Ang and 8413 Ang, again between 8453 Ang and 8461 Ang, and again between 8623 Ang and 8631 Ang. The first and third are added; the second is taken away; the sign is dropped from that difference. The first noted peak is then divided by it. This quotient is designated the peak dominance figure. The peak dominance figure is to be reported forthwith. 1.05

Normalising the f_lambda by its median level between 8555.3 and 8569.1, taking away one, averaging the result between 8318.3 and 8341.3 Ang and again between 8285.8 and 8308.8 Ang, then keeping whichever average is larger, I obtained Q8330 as 0.18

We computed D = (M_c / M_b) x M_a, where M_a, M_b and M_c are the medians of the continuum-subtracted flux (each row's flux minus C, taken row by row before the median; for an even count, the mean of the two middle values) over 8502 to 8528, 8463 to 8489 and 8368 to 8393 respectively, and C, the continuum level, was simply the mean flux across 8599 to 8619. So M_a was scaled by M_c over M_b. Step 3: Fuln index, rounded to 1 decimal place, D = 0.0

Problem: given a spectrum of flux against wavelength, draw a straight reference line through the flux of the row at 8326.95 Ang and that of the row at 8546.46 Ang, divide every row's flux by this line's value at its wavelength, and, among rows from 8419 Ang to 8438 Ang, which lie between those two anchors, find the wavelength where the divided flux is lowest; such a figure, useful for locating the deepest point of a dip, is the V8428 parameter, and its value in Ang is 8421.43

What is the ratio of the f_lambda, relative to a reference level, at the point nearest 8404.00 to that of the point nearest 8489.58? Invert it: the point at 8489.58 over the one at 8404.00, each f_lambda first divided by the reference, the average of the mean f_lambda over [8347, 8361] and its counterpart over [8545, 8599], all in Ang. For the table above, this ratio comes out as 1.07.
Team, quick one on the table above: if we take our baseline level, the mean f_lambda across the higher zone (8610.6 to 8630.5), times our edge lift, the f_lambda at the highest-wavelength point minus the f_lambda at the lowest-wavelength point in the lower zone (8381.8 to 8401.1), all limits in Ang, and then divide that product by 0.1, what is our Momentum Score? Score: 30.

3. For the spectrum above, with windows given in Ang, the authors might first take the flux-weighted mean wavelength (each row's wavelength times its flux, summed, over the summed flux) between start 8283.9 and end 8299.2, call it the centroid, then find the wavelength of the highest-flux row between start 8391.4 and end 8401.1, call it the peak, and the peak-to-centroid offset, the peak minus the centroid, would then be 103.0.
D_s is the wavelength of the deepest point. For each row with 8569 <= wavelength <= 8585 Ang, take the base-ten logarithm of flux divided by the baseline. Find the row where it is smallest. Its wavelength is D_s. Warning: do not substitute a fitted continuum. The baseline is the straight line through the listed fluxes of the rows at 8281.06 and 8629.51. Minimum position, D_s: 8583.93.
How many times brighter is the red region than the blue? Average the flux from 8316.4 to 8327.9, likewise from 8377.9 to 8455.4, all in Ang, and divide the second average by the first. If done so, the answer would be 0.88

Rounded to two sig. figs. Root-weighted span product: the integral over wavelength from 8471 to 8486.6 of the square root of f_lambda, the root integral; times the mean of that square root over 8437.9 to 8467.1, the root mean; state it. 84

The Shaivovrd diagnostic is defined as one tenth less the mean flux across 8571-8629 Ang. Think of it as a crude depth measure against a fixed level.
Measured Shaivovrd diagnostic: -5.2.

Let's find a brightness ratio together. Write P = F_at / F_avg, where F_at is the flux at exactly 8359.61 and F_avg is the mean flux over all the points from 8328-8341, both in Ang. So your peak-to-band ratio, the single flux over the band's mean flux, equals 0.97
